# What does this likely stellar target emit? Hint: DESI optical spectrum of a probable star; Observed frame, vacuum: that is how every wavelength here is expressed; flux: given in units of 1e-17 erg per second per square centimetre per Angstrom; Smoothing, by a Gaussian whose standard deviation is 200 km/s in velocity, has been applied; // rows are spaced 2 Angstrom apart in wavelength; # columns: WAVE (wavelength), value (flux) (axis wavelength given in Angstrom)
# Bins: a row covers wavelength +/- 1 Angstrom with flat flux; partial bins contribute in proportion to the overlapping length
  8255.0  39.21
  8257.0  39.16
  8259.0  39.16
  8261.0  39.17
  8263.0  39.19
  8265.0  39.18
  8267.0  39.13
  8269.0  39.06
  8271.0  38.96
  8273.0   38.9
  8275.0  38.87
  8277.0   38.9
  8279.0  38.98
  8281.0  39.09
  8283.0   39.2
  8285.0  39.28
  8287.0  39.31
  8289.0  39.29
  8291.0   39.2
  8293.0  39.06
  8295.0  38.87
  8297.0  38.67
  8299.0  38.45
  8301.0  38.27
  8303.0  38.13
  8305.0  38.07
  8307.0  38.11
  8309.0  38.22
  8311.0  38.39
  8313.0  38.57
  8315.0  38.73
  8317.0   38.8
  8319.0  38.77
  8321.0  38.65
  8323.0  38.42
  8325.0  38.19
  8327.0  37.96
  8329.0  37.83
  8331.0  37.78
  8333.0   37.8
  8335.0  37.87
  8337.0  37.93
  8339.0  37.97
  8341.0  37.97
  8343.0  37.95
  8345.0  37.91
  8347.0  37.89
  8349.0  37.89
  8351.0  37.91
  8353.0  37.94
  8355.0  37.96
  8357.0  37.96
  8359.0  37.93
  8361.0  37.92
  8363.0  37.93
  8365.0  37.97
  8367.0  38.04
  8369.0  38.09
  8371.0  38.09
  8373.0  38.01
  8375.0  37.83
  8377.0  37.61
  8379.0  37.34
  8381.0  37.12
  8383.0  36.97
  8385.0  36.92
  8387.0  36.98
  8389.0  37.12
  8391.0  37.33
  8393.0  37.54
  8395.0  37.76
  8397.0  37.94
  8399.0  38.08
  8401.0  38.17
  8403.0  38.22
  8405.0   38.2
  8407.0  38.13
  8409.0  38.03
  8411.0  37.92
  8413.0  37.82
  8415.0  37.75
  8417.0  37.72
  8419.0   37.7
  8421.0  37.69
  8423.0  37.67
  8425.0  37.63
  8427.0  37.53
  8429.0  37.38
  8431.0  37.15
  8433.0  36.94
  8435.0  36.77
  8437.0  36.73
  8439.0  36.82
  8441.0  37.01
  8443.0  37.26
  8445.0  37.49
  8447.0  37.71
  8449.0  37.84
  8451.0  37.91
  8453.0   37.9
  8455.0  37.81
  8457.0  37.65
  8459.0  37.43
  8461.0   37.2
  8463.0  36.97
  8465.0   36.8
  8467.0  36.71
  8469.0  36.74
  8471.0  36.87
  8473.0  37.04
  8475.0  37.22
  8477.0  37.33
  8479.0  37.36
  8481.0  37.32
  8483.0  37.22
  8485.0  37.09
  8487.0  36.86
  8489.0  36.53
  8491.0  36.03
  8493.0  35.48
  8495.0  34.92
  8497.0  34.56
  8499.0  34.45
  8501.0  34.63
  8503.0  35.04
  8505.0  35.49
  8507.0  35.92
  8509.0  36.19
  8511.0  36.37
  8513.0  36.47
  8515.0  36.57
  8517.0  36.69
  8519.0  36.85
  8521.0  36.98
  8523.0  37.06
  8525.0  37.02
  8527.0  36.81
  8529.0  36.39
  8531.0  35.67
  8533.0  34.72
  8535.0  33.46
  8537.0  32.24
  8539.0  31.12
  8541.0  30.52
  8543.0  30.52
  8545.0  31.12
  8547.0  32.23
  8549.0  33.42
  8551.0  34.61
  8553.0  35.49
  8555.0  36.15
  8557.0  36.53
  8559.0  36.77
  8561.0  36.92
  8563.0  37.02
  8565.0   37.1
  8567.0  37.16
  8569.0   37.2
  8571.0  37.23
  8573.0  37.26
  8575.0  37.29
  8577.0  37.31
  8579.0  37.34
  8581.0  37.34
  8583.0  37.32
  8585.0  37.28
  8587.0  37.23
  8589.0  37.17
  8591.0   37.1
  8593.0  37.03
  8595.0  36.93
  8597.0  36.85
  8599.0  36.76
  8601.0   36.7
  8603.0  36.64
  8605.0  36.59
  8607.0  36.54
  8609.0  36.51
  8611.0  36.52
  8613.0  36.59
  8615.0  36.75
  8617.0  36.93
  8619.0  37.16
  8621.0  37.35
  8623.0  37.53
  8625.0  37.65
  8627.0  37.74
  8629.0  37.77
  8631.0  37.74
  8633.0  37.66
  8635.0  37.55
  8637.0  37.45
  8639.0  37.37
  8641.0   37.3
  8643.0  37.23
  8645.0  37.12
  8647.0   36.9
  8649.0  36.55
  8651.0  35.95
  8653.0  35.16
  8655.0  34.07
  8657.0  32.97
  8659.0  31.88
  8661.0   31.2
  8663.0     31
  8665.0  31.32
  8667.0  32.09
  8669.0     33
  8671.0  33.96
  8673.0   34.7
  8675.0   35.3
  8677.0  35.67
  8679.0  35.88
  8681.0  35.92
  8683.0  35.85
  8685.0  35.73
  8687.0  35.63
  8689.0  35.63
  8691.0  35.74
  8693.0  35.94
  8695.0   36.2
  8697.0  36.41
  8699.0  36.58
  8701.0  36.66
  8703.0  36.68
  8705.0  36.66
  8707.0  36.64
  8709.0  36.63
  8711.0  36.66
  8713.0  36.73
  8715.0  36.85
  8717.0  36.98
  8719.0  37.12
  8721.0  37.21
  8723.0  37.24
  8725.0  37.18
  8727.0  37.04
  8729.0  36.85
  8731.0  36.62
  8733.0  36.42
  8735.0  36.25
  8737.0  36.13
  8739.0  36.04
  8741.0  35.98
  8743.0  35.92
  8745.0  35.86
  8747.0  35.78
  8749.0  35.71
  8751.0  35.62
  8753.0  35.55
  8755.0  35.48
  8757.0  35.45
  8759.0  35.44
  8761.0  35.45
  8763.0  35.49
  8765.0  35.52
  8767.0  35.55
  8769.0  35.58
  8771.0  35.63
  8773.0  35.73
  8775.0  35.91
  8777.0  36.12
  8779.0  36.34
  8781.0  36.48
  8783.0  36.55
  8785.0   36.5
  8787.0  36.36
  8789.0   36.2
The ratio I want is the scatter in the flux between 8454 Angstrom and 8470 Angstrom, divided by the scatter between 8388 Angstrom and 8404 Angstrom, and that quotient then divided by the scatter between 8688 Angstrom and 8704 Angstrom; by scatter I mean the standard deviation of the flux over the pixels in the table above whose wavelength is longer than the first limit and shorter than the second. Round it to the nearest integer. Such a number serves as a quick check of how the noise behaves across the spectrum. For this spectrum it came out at 3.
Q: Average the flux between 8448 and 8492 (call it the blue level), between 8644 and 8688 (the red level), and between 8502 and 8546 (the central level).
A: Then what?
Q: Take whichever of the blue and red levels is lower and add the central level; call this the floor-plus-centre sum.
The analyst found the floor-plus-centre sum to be 69.4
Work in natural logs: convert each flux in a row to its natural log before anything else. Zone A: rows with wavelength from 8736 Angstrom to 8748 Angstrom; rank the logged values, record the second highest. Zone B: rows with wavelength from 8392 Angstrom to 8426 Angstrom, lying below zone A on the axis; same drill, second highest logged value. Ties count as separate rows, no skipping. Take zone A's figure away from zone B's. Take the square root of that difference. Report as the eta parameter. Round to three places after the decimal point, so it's 0.241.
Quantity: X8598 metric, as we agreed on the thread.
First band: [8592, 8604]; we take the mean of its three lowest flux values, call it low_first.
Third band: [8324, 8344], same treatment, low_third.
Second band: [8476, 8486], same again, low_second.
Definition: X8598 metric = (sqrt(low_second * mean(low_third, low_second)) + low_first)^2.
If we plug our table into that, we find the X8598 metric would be 5485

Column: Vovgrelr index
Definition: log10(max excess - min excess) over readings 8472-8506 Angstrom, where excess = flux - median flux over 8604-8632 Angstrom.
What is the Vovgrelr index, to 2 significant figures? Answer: 0.46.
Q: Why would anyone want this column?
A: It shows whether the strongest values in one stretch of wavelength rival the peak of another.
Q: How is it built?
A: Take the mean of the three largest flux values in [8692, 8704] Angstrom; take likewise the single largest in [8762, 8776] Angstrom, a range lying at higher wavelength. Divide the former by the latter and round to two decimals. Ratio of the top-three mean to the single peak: 1.02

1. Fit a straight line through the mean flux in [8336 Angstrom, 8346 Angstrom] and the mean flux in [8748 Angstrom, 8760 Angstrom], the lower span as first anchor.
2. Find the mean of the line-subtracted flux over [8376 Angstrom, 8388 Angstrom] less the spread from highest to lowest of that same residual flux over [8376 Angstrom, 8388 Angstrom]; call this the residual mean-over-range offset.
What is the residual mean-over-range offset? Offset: -1.2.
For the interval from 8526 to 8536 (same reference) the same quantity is -4.7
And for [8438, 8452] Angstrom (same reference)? -1.1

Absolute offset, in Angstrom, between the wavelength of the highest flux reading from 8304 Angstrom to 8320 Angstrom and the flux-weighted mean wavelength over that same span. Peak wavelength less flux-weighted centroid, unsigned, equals 5.0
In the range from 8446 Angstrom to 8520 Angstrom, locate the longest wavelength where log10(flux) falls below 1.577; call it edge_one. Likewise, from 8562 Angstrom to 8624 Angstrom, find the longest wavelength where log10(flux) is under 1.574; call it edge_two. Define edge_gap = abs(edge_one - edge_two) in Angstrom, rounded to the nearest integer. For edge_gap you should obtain 102 Angstrom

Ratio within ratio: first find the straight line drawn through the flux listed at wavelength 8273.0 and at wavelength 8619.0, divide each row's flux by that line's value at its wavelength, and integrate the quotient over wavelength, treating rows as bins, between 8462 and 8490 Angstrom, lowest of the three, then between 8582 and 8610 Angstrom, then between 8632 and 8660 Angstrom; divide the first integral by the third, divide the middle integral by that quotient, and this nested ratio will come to 27.7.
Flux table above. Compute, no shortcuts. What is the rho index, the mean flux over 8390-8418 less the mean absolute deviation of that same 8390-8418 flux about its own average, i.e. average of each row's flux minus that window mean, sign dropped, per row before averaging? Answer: 37.7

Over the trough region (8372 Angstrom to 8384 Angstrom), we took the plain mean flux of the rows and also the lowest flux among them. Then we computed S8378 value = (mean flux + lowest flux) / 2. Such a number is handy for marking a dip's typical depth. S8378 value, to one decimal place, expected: 37.2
